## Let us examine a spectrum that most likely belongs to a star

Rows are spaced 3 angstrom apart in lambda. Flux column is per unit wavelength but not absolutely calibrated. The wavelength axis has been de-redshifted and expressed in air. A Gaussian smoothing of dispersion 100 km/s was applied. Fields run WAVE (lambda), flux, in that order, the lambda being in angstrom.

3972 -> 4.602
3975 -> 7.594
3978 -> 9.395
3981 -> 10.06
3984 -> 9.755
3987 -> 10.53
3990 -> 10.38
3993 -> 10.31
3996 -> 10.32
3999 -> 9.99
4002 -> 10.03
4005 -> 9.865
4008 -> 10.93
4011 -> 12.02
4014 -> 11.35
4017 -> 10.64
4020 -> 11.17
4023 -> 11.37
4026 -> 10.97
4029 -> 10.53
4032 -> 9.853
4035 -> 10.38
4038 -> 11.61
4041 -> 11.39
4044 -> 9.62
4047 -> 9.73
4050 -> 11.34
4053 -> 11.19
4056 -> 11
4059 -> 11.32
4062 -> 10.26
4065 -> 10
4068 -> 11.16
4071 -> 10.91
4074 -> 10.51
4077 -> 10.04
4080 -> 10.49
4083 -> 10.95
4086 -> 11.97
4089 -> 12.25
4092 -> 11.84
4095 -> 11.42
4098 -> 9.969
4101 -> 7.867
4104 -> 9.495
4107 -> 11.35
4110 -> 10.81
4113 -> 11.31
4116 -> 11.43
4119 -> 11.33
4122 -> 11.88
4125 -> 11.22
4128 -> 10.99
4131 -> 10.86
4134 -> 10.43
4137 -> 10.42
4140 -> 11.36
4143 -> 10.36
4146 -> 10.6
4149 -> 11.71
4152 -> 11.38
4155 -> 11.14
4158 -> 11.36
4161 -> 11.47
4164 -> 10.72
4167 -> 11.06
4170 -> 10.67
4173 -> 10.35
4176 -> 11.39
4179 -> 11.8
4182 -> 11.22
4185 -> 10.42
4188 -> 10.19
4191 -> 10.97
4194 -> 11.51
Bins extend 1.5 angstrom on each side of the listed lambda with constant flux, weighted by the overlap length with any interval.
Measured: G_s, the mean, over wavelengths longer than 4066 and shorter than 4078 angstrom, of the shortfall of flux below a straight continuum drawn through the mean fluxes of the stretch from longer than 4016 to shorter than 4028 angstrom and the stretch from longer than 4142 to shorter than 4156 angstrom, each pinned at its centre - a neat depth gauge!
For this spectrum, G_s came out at 0.4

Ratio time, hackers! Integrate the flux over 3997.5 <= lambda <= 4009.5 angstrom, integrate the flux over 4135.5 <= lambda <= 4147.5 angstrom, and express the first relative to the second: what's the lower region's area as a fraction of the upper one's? 0.95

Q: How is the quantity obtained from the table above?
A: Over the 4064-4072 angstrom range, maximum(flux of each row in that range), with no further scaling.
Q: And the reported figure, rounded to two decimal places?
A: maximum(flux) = 11.16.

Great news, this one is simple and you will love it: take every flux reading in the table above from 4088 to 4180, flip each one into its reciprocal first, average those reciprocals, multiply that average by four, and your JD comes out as 0.367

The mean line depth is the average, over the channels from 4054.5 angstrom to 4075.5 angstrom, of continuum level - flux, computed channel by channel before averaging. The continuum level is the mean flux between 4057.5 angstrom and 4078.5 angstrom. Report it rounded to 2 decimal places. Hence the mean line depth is -0.14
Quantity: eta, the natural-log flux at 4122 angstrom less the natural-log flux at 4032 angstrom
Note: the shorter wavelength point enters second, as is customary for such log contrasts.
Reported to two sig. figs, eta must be 0.19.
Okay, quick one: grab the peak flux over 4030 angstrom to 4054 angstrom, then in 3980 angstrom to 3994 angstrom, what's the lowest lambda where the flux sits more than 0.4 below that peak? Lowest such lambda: 3981 angstrom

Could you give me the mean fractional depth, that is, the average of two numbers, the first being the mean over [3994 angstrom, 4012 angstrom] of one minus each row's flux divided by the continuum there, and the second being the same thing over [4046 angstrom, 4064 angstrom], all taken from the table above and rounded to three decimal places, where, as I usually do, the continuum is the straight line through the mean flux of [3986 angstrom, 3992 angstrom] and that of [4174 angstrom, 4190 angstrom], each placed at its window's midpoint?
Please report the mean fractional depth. -0.009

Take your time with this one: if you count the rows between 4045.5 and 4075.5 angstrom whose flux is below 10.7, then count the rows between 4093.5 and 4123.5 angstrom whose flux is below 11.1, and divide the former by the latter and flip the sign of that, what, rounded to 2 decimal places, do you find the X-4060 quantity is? -1.00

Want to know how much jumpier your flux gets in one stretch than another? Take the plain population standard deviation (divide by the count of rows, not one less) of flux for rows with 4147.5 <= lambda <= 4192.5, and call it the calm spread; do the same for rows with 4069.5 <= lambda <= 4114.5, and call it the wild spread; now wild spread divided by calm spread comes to 2.2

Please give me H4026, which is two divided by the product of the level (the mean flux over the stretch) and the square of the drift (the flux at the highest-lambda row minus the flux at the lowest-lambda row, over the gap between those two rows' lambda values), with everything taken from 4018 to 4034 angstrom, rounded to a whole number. 15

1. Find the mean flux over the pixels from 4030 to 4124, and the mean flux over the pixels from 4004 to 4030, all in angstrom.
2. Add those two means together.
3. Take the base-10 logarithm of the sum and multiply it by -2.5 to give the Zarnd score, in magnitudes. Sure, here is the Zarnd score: -3.35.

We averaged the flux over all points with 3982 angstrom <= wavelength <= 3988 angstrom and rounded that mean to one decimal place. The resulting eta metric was 10.1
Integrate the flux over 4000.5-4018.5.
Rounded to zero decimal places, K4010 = 195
